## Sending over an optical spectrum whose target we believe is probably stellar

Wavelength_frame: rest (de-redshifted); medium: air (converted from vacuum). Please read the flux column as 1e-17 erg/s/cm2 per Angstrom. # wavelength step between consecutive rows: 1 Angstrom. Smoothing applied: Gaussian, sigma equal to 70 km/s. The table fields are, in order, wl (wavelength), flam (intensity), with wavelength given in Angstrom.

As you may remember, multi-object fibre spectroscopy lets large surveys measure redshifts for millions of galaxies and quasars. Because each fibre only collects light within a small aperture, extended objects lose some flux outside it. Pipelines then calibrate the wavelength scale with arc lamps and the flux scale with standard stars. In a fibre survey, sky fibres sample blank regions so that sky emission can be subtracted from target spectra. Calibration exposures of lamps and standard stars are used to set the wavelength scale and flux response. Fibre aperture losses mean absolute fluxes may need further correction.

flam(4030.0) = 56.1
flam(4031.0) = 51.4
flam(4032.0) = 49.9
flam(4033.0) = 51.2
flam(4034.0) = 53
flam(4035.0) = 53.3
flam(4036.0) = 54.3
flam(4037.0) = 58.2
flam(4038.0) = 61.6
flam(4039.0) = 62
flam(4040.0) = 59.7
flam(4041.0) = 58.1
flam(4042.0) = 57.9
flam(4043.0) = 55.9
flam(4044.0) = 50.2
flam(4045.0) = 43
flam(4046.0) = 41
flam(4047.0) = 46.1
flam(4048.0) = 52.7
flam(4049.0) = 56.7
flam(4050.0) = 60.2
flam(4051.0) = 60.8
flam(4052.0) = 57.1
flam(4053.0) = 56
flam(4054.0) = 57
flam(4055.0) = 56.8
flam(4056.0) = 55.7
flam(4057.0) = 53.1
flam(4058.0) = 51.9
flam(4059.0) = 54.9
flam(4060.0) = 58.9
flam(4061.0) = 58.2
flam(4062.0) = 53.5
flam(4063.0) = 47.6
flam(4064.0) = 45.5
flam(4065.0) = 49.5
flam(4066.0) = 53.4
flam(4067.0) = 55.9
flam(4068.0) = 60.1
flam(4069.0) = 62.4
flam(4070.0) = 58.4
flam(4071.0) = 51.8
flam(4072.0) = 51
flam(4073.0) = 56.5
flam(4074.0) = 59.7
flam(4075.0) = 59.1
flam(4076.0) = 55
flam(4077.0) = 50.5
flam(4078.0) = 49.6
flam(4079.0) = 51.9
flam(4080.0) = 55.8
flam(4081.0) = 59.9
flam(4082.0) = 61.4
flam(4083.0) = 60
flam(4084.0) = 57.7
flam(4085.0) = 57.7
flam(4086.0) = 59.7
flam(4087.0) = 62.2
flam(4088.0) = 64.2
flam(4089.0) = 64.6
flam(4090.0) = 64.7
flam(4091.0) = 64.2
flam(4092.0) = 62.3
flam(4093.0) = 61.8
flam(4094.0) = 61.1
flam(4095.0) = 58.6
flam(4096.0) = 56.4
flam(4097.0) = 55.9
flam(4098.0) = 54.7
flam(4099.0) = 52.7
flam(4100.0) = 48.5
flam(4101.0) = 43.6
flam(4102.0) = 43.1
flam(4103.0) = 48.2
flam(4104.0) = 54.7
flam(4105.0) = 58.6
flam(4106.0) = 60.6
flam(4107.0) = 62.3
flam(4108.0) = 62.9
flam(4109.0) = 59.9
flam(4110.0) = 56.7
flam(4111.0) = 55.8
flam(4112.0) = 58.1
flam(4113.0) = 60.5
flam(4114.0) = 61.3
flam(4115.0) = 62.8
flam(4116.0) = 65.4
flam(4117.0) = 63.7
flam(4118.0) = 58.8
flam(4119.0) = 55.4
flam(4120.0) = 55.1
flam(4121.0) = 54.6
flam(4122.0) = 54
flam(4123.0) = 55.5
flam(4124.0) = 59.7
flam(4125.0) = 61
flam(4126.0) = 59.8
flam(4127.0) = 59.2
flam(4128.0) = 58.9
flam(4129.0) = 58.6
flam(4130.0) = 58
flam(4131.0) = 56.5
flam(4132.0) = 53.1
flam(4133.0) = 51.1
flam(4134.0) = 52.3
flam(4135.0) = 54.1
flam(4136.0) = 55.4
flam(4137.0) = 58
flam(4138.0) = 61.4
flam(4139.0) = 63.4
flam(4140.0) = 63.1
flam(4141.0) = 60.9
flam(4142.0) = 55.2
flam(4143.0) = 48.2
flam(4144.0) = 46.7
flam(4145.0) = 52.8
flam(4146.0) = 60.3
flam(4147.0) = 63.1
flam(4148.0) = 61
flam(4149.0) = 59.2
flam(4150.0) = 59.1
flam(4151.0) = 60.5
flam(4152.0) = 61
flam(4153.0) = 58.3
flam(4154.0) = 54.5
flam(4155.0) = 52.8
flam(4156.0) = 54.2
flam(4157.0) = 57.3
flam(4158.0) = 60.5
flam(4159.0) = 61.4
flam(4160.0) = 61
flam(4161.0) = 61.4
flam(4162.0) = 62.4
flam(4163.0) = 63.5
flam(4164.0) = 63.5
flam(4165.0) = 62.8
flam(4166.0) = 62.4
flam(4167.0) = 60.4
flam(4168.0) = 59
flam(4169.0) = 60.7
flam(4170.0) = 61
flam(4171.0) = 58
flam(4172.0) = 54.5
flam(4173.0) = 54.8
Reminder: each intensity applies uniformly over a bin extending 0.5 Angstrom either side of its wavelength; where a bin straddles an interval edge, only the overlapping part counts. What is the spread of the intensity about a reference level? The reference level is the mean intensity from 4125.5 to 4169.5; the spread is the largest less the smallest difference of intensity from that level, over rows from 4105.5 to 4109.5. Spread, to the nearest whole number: 3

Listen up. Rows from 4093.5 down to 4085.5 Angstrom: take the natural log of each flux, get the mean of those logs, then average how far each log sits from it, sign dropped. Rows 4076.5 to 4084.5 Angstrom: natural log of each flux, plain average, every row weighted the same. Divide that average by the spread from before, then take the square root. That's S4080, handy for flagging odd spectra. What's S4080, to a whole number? 13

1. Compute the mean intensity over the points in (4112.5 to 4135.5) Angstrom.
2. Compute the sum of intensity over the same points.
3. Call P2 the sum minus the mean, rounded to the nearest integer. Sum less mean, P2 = 1272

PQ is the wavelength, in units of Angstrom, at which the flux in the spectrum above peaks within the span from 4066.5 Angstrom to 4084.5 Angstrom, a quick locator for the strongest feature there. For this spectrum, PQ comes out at 4069.0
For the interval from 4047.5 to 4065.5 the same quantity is 4051.0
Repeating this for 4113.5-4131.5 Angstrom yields 4116.0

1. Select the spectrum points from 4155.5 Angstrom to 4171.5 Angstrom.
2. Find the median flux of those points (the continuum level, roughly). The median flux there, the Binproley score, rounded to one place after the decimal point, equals 61.0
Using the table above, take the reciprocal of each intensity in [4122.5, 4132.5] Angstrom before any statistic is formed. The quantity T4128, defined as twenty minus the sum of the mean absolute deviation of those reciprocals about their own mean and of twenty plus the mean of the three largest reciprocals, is -0.0187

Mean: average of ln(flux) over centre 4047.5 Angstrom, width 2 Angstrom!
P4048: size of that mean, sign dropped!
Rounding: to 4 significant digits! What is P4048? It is 3.898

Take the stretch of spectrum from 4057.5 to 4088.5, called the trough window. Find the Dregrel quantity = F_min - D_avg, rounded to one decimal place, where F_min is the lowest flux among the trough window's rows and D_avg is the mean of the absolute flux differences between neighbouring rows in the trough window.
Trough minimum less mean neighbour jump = 42.5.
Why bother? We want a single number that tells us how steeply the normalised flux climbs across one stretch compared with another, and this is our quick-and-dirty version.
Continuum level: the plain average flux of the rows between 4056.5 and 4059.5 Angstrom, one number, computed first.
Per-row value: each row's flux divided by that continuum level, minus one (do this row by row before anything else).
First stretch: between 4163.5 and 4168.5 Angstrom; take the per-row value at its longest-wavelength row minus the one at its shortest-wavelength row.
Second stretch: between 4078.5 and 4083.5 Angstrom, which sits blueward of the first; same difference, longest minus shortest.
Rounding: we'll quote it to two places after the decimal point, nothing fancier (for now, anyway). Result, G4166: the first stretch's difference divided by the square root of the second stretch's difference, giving -0.22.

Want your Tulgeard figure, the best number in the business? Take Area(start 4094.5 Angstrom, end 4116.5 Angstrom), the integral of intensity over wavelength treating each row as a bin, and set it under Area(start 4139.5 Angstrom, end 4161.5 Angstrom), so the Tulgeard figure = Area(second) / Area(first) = 1.03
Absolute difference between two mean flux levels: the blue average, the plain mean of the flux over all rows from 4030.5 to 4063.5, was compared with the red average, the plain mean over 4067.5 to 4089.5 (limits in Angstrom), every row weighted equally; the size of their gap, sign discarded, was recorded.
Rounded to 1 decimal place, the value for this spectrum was 3.2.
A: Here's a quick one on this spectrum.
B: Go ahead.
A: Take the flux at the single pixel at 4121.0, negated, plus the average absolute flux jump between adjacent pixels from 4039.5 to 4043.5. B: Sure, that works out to -53.3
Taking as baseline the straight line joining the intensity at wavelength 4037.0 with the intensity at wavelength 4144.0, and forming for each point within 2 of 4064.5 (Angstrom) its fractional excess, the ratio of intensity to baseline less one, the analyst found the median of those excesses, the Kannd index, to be -0.12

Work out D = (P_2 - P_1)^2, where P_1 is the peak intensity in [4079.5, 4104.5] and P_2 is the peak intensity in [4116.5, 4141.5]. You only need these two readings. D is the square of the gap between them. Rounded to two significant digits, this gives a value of 1.0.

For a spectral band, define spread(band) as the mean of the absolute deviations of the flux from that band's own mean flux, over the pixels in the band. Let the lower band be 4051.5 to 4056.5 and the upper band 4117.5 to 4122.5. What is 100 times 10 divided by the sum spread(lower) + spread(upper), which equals 548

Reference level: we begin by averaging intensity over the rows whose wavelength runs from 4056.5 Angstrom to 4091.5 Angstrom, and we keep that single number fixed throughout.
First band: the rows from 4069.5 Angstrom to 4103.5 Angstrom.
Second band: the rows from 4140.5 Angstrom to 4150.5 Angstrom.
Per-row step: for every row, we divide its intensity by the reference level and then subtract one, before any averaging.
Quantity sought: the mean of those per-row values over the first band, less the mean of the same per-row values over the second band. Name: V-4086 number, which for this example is -0.002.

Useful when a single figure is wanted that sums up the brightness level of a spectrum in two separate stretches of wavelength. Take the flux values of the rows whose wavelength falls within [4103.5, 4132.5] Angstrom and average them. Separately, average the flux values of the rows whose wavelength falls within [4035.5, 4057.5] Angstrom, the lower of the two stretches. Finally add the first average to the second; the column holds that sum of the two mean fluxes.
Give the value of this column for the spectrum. 114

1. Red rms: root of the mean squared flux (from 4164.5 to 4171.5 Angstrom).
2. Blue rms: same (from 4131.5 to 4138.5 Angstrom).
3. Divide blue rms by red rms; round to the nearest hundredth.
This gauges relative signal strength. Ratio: 0.91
